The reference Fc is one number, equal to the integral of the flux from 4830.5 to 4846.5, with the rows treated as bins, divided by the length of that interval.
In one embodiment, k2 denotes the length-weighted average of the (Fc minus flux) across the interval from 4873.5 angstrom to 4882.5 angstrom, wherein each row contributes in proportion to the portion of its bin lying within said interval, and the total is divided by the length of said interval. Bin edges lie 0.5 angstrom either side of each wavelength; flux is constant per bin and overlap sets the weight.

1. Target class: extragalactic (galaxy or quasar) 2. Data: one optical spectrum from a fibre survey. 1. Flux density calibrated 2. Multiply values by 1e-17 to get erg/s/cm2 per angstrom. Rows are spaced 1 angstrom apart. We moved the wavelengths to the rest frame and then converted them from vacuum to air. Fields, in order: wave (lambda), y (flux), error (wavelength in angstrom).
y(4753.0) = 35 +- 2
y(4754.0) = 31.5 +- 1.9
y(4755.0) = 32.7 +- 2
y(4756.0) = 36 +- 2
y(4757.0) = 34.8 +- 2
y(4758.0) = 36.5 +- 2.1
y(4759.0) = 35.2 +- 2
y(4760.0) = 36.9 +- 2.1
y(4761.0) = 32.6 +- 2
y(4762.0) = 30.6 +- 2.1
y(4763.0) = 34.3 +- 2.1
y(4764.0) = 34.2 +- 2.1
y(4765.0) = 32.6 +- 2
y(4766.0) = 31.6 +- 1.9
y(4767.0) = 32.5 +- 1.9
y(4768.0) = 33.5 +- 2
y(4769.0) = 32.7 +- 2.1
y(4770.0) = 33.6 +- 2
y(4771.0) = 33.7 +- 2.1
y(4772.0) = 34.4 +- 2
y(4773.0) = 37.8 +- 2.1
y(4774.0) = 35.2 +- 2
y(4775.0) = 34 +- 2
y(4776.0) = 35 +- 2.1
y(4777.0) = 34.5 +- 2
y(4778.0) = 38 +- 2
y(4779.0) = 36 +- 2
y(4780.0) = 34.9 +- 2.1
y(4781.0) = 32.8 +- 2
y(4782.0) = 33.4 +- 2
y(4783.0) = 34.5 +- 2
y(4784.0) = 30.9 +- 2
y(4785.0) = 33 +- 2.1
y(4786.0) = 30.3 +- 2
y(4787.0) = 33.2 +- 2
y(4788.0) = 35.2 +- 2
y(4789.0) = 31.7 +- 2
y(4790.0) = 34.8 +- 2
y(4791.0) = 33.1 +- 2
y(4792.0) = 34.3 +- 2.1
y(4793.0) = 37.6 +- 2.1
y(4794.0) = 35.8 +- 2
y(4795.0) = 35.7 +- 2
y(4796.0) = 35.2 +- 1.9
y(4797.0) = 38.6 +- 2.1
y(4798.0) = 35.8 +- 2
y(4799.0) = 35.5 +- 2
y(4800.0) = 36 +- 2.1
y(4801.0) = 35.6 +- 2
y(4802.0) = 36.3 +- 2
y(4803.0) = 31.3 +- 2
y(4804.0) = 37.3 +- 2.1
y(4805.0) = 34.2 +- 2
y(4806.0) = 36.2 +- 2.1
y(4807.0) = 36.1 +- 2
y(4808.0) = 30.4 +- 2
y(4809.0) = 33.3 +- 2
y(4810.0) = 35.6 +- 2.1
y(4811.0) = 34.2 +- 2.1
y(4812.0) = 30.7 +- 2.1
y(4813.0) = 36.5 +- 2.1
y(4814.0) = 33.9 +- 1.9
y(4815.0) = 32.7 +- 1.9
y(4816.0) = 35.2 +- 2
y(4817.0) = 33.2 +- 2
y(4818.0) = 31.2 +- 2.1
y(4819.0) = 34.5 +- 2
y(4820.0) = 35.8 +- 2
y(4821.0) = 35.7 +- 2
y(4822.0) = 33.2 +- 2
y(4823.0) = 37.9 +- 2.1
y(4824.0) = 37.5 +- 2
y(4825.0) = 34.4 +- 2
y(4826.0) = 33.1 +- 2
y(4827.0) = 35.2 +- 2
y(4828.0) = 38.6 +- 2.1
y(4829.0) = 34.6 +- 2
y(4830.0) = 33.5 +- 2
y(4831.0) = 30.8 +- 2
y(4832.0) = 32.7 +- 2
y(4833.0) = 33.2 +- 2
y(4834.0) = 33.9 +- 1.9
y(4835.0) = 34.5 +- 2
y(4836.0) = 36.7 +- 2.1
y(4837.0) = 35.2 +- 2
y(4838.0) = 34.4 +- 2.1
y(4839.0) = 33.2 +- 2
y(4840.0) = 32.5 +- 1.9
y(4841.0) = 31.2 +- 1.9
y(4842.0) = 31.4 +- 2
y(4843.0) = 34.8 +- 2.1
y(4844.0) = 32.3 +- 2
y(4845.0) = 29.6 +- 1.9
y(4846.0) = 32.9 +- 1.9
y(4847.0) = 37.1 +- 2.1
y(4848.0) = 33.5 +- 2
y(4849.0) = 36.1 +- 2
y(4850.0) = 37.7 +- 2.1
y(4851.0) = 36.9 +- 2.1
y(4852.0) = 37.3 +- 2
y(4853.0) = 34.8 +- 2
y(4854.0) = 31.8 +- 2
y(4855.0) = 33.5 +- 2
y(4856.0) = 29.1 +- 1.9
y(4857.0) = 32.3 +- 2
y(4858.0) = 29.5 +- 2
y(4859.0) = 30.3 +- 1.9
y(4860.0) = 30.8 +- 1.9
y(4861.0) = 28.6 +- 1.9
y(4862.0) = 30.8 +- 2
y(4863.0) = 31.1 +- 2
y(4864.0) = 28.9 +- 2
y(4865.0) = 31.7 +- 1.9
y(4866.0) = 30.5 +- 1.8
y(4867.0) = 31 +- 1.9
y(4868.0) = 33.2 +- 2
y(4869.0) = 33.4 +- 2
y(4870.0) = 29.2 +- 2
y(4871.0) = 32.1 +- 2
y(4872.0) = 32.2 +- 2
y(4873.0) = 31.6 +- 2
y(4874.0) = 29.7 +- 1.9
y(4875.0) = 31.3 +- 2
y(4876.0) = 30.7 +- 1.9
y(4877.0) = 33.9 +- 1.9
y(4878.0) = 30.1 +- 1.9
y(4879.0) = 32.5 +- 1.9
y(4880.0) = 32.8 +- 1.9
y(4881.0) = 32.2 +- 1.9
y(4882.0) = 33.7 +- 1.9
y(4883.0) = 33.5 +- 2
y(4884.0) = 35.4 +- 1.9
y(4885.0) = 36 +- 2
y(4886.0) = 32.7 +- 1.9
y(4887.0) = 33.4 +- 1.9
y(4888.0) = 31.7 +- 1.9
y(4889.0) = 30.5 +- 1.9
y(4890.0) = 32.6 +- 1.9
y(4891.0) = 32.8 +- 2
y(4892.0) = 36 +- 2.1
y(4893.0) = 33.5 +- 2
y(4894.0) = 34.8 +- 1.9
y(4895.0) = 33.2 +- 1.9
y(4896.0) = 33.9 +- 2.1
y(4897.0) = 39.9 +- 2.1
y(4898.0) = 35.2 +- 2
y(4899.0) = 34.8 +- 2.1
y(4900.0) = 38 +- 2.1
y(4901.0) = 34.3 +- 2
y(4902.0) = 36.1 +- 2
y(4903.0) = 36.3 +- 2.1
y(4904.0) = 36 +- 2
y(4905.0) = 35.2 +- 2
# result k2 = 1.2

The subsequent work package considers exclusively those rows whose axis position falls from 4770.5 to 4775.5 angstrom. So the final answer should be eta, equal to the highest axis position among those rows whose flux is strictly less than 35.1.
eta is 4775.0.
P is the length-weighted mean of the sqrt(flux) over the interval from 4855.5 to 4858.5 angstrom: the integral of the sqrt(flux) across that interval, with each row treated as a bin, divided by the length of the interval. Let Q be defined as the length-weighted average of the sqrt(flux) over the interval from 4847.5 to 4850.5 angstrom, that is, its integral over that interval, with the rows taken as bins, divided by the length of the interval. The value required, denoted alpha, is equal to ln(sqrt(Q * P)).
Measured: 1.747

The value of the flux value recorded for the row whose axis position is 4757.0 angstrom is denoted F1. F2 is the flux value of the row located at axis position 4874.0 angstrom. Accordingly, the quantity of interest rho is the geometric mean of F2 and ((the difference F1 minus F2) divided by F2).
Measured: 2.3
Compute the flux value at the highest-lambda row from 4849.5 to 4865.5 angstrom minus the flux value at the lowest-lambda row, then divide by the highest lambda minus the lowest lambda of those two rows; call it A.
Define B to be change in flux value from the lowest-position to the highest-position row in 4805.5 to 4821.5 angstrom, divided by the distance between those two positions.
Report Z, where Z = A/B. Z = 12.0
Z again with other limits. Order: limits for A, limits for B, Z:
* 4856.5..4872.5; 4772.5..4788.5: 0.0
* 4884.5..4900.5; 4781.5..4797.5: 0.4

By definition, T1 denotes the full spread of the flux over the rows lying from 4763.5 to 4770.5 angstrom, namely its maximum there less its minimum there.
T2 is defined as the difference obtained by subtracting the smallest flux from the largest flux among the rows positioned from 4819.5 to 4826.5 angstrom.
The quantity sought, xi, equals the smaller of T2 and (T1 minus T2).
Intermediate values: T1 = 2.6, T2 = 4.8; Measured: -2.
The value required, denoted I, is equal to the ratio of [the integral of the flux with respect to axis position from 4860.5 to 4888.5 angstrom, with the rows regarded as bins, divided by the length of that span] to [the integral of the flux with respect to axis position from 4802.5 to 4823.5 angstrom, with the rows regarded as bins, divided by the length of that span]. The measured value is 0.93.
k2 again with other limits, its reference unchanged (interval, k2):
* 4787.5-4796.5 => -1.7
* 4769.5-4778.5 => -2.1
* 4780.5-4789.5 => 0.3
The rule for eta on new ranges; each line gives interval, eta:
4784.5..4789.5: 4789.0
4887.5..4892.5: 4891.0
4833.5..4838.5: 4838.0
